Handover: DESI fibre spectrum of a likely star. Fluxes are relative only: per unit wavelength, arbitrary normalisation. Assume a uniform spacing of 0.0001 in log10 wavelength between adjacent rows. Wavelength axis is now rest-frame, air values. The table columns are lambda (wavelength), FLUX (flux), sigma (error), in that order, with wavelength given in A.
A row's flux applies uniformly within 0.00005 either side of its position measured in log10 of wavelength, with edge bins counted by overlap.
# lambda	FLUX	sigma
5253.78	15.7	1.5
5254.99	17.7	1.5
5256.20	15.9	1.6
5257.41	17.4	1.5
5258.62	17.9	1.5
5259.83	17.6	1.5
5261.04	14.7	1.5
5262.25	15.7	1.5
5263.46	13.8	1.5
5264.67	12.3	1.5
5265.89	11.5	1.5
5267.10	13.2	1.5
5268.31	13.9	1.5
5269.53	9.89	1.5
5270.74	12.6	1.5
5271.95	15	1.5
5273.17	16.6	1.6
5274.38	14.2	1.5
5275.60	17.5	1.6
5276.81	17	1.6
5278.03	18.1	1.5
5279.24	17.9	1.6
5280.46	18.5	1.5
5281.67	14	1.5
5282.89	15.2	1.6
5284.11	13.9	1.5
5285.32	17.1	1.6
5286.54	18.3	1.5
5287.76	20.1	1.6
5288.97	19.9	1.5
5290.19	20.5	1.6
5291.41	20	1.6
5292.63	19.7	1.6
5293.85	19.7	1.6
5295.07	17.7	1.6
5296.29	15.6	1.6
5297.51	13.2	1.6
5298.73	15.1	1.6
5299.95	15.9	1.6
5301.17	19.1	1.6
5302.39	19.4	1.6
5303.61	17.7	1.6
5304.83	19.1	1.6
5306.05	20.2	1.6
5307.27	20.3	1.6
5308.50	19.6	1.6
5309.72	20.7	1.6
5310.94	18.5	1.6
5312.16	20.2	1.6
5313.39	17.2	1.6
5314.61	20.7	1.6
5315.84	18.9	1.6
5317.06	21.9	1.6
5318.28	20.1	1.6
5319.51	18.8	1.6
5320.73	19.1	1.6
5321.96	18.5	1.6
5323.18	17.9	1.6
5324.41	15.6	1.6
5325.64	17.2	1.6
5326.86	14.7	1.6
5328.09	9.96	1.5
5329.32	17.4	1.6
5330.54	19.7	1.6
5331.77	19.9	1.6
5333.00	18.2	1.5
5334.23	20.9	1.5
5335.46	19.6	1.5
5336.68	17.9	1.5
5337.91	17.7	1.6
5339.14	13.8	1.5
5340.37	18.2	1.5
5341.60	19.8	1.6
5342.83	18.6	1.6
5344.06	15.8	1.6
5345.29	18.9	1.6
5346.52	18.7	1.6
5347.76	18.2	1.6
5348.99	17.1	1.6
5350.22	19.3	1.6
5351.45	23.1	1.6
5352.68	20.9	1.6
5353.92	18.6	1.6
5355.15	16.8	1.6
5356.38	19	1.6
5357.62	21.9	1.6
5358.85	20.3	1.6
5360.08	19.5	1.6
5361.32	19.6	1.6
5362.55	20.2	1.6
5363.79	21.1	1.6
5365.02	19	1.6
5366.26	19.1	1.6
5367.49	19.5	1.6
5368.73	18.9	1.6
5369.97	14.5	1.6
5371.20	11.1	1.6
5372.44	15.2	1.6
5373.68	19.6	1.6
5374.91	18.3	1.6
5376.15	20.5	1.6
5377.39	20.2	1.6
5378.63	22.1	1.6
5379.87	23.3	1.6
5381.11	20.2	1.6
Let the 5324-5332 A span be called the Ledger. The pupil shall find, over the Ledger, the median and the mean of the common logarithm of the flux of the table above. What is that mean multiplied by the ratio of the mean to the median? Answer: 1.17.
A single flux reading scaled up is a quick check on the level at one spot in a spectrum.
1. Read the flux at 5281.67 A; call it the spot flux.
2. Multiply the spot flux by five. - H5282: 70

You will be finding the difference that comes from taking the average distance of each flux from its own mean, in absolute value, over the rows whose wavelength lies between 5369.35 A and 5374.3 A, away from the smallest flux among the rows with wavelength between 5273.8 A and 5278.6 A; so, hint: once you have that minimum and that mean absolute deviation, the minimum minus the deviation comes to 12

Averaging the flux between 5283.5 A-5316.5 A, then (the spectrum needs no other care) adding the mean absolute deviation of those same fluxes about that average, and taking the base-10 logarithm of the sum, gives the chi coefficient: 1.30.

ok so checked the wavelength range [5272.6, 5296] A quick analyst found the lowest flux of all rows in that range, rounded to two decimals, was 13.90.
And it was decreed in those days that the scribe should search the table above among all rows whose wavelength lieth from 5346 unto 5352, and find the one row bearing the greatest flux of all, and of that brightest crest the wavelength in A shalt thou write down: 5351.45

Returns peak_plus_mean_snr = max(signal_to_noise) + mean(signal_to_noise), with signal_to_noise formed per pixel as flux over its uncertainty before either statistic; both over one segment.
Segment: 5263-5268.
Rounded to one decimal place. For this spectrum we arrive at 17.7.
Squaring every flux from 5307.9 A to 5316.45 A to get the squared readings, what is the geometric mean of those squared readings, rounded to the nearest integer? 375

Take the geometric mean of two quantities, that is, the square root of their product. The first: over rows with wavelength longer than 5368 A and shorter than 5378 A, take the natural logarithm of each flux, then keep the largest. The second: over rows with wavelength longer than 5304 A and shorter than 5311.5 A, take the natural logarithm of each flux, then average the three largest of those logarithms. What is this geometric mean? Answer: 3.02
